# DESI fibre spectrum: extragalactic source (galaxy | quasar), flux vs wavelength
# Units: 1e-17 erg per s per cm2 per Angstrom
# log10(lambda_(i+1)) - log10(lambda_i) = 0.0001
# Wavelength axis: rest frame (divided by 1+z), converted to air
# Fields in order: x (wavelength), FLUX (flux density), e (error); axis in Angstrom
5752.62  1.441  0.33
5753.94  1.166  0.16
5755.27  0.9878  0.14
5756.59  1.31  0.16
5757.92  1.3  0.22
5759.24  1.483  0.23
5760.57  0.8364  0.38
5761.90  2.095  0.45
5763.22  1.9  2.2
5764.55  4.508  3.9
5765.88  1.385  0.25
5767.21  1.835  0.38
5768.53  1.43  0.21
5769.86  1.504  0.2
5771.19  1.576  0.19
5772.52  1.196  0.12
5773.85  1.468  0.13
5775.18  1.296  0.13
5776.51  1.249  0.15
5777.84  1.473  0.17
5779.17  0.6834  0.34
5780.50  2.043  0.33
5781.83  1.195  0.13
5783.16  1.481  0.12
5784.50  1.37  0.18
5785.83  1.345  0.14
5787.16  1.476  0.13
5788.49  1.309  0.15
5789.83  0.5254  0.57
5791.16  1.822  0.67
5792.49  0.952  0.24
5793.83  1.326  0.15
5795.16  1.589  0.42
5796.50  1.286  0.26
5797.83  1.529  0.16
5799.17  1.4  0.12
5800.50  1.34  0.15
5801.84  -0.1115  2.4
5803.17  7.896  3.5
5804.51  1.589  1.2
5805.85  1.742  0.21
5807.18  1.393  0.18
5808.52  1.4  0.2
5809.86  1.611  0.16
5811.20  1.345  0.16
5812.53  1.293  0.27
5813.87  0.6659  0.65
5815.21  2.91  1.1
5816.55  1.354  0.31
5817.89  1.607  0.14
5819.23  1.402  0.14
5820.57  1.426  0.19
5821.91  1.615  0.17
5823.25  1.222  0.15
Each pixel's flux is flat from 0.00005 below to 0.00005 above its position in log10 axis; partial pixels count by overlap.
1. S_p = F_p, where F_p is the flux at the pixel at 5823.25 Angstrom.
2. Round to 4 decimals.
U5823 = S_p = 1.2220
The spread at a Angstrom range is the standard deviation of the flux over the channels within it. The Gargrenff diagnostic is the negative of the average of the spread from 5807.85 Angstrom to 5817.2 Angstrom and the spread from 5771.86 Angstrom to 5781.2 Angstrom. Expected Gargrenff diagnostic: -0.5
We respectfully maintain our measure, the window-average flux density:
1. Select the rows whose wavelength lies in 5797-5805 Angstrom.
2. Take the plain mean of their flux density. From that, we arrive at 2.3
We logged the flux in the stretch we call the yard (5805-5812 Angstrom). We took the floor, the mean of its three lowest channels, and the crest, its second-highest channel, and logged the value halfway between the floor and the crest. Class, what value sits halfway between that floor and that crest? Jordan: 1.50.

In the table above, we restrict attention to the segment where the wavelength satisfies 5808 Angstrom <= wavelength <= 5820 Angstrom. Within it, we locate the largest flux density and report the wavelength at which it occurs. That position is 5815.21 Angstrom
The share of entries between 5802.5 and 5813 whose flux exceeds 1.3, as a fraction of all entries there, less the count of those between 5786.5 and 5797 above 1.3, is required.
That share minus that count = -4.1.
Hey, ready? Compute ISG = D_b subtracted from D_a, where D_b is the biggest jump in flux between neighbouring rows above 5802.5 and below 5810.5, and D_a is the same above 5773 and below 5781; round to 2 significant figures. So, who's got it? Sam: -4.9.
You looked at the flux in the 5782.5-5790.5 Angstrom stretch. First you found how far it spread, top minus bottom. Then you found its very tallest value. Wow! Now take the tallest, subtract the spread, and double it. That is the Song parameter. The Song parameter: 1.1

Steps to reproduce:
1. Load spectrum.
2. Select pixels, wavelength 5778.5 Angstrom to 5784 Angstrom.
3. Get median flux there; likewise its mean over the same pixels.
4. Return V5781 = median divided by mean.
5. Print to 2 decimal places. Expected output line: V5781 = 0.99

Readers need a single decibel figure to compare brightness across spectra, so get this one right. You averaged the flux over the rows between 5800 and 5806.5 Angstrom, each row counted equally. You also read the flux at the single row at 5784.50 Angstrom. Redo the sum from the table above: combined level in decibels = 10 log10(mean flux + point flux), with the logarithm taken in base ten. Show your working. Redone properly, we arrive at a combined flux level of 5.9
